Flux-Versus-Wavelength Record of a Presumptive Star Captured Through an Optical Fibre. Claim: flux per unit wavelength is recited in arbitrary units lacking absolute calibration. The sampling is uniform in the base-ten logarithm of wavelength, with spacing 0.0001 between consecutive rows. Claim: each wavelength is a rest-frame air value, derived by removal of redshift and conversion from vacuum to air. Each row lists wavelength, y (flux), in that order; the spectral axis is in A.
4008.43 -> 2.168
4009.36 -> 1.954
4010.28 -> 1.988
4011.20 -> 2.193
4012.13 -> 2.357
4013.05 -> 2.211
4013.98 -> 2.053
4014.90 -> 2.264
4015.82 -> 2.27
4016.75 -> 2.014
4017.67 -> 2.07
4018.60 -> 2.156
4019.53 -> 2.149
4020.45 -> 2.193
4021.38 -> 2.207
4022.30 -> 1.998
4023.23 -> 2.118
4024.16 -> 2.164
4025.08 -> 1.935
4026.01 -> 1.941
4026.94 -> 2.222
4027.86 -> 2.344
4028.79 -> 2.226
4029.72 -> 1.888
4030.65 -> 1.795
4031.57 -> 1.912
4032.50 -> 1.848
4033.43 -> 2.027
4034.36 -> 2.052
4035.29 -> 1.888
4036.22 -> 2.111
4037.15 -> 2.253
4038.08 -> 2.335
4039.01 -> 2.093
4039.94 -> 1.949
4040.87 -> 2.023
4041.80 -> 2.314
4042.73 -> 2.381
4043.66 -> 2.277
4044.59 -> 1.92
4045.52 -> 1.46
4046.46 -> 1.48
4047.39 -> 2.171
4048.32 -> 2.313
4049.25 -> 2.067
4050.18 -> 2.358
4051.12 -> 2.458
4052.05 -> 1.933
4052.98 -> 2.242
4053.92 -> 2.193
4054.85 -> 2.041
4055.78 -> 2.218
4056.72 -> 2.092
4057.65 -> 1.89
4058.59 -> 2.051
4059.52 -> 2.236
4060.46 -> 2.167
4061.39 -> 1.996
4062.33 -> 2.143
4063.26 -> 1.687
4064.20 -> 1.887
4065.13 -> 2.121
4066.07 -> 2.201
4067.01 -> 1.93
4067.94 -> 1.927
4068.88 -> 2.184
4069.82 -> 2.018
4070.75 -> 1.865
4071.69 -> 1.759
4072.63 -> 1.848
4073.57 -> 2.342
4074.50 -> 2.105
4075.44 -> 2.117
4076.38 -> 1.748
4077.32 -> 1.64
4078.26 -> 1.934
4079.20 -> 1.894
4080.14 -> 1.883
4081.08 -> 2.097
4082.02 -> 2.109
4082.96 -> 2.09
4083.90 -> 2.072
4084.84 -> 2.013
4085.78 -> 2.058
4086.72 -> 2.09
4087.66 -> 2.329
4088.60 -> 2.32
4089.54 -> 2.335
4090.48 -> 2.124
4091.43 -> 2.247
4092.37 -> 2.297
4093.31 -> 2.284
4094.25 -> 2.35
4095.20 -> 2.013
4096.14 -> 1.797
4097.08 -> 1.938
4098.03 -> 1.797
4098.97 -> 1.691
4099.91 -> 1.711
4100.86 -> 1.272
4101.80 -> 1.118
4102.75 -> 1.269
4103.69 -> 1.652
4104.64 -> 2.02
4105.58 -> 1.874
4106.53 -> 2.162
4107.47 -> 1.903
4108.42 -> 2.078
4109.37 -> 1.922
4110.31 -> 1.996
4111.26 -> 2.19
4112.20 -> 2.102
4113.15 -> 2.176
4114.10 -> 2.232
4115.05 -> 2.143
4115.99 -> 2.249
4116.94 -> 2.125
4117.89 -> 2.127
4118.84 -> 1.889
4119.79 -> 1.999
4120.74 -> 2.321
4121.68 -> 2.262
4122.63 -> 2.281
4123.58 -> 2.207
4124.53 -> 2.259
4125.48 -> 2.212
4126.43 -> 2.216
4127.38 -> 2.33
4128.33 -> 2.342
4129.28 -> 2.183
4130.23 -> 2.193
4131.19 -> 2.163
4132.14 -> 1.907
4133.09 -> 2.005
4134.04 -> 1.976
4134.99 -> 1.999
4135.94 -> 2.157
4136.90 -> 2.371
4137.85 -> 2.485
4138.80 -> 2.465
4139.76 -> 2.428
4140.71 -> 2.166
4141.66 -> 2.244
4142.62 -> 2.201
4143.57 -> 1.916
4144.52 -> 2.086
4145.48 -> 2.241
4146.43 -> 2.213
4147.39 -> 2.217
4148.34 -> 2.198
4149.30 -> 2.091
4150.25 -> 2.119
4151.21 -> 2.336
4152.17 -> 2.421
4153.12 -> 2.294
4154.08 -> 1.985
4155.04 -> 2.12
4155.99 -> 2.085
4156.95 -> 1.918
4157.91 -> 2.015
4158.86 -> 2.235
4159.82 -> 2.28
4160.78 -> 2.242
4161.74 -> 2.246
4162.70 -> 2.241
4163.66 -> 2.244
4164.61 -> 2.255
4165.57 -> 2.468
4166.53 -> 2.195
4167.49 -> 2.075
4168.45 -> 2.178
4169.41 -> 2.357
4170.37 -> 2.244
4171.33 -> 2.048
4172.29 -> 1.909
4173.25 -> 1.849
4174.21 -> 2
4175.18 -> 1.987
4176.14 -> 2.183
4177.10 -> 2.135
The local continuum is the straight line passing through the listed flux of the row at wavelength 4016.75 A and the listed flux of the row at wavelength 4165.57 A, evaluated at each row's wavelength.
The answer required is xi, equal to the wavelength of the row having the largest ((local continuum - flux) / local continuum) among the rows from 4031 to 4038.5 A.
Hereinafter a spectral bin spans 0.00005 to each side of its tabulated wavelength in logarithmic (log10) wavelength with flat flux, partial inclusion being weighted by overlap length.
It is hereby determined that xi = 4032.50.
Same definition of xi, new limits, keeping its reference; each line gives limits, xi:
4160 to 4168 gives 4167.49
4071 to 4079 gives 4077.32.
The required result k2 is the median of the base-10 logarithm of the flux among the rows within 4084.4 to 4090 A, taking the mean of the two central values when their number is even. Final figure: 0.343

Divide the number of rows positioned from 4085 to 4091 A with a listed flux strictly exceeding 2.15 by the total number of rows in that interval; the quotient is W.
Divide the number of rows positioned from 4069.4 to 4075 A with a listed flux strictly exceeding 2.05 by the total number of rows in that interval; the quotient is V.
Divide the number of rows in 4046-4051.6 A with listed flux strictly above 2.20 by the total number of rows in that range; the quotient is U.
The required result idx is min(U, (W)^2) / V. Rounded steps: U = 0.50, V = 0.33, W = 0.5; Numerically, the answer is 0.750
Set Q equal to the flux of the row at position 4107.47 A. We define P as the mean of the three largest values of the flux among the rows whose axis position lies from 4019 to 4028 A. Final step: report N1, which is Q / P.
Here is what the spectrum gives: 0.84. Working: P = 2.26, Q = 1.903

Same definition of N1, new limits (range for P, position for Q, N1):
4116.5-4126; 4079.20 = 0.83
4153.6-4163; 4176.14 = 0.97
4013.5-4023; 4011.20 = 0.98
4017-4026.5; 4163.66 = 1.03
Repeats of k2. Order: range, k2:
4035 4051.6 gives 0.331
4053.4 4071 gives 0.312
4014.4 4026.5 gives 0.332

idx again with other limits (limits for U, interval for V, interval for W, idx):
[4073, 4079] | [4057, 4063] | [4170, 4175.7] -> 0.042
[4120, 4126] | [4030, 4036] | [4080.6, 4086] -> 0.000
